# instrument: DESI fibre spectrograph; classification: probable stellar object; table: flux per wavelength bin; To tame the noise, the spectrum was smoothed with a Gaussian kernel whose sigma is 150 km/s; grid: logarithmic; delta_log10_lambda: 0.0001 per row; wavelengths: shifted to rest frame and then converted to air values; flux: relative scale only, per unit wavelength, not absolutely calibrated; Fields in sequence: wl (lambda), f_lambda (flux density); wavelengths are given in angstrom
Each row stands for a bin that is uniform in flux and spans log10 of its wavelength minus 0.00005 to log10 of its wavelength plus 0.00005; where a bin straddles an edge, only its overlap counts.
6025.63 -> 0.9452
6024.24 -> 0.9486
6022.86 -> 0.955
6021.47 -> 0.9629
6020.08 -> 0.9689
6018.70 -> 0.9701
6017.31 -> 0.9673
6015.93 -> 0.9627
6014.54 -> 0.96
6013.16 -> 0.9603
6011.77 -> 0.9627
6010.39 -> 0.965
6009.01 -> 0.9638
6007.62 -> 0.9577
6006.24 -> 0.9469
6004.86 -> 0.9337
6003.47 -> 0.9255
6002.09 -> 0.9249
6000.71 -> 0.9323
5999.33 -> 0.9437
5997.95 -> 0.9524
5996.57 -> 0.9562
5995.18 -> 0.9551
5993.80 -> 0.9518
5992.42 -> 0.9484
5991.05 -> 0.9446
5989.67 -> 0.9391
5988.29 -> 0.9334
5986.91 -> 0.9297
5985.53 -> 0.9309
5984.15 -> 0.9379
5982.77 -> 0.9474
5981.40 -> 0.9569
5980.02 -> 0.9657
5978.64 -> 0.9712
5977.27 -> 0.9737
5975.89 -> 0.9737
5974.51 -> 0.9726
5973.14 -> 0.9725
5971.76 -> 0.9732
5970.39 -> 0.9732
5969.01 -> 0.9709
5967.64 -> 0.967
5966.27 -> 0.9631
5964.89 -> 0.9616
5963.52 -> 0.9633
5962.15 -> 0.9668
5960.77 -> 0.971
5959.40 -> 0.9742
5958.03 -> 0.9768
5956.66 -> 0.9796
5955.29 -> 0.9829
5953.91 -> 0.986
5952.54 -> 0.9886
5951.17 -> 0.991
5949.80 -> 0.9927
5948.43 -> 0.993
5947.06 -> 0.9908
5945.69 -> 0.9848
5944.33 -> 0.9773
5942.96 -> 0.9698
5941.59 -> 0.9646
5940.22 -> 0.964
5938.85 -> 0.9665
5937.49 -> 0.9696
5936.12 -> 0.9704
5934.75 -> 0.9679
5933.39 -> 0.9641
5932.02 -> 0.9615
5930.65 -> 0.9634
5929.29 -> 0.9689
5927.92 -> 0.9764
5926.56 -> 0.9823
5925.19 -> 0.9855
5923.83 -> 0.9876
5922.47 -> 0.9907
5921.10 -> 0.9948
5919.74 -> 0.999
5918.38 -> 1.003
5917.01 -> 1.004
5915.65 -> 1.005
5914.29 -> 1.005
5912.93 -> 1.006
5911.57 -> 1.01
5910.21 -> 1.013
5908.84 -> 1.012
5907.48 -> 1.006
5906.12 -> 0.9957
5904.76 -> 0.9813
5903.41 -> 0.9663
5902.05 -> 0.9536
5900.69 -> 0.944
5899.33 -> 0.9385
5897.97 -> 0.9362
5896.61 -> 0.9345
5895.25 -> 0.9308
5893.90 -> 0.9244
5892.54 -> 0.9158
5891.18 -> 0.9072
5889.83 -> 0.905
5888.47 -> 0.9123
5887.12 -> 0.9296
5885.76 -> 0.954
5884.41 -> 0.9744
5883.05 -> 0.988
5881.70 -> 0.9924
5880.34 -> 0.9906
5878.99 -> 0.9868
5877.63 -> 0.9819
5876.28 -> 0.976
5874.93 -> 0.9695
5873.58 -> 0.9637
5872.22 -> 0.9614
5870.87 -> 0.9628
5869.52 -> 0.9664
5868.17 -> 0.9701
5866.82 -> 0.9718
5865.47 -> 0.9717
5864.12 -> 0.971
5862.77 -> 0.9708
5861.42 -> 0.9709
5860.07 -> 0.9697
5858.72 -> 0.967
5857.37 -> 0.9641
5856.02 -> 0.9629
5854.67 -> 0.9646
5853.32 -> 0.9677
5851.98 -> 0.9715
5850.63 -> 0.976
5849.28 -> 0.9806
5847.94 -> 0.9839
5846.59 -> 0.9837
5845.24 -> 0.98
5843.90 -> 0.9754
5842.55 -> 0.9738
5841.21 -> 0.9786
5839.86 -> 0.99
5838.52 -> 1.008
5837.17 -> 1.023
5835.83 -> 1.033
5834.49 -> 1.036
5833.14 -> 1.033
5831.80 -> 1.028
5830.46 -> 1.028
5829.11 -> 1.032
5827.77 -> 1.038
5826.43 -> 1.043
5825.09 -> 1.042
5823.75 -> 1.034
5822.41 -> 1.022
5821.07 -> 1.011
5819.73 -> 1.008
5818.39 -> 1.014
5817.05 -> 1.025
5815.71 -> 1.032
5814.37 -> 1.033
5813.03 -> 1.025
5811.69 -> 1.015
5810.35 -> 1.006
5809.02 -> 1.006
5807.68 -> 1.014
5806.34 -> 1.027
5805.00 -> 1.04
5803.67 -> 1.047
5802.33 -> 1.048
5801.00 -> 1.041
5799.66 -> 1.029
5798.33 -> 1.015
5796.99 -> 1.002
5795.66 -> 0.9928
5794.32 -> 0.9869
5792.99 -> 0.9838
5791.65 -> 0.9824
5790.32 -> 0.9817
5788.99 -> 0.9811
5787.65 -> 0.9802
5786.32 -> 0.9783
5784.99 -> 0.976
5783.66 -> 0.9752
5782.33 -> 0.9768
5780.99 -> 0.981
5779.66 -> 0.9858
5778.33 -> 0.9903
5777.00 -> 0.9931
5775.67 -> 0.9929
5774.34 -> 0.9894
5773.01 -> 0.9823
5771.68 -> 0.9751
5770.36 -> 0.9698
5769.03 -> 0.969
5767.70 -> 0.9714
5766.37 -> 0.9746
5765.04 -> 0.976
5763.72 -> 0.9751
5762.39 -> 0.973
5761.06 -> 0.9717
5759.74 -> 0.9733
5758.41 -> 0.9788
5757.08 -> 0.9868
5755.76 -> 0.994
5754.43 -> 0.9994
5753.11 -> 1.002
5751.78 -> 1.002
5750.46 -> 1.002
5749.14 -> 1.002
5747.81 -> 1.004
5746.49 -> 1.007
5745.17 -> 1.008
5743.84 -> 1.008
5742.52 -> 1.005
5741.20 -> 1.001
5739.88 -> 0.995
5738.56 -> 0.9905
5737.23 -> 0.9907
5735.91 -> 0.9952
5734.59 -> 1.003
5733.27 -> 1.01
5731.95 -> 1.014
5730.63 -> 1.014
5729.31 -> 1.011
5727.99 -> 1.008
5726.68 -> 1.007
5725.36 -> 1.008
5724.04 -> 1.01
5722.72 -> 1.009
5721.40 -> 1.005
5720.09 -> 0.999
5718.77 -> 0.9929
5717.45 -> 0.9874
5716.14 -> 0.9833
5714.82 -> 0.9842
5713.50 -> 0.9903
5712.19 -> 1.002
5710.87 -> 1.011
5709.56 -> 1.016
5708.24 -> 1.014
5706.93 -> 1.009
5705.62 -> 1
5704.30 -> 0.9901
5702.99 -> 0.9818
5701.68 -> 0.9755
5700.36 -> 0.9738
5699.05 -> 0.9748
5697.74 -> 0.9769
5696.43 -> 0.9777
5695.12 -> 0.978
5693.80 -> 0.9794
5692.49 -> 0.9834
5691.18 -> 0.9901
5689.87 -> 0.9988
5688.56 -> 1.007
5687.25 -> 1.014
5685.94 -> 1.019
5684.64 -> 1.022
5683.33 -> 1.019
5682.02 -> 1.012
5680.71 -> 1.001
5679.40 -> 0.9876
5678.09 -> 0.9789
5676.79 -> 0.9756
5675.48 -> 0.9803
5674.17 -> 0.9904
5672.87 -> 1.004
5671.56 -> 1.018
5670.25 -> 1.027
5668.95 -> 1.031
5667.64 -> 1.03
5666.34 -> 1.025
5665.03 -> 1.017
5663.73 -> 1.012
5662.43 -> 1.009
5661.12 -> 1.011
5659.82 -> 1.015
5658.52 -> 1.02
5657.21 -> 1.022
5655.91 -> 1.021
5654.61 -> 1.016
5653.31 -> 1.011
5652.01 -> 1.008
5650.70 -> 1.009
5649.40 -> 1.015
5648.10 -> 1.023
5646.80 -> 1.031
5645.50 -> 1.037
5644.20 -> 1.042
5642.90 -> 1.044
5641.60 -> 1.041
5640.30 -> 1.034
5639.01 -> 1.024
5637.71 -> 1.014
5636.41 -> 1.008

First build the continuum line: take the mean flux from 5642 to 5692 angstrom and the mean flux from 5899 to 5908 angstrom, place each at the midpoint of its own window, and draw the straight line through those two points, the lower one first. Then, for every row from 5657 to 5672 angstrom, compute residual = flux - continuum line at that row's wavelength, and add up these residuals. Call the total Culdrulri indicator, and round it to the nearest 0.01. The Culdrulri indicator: 0.08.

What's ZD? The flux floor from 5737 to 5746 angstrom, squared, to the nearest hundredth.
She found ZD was 0.98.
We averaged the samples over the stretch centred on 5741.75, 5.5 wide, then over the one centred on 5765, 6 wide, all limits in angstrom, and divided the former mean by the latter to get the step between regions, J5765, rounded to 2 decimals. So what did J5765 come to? 1.03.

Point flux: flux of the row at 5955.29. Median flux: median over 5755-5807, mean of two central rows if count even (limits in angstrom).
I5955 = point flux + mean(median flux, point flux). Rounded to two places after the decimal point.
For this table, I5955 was 1.97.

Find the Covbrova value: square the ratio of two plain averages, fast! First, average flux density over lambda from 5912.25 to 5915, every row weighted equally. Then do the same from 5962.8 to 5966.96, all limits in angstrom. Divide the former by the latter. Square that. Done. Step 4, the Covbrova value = 1.09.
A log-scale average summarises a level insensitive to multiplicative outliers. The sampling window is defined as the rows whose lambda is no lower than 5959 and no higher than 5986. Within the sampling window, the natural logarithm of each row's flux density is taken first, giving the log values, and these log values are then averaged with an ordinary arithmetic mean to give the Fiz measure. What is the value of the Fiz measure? -0.036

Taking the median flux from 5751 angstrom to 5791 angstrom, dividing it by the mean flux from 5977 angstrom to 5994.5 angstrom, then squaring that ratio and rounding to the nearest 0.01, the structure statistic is 1.07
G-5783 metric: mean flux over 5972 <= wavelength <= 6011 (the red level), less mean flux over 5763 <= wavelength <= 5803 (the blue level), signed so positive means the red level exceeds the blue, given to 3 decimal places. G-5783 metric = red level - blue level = -0.038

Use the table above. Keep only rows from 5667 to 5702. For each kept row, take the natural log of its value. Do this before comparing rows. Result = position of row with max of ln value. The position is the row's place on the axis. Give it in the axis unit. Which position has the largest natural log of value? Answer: 5668.95 angstrom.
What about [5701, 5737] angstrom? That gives 5709.56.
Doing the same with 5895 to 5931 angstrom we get 5910.21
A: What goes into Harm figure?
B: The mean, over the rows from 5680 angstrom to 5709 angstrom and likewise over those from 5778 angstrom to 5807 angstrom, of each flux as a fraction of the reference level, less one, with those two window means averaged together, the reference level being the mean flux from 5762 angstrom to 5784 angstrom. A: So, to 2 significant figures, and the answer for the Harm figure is 0.019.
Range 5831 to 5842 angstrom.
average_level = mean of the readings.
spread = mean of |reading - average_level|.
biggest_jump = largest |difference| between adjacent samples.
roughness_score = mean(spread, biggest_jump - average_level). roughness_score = -0.490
